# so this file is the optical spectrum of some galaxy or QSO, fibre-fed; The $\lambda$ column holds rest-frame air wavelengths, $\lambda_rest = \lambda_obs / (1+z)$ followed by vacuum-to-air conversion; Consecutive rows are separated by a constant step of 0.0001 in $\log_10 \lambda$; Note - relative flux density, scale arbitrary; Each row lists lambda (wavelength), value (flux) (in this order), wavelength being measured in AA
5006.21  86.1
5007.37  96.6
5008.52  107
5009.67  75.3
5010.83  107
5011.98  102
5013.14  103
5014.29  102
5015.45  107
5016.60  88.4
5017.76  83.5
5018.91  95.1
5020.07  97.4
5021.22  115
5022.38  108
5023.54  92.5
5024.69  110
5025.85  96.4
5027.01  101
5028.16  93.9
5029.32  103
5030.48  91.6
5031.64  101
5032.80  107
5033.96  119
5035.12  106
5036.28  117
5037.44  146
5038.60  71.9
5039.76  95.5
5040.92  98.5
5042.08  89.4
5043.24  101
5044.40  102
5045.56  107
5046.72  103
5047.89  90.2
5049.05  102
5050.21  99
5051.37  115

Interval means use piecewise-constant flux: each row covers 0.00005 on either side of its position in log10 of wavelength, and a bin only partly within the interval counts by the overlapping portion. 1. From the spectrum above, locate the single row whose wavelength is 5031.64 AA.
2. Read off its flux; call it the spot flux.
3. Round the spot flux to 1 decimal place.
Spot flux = 101.0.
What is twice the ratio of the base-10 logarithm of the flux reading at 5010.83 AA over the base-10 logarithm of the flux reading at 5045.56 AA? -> 2.000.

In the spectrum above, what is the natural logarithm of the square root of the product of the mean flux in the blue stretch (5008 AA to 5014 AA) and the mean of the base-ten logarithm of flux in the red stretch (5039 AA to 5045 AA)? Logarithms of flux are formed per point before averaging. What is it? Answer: 2.640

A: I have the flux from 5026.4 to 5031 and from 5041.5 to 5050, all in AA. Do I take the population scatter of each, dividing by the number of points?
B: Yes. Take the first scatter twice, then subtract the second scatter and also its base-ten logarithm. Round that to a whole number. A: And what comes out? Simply 2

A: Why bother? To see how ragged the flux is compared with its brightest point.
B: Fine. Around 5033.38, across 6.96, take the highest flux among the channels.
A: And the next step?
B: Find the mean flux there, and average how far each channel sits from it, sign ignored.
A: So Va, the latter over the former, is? 0.062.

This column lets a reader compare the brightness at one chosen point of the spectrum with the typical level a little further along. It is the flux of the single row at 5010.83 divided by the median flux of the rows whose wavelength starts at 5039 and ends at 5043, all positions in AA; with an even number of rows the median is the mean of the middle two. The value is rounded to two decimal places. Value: 1.12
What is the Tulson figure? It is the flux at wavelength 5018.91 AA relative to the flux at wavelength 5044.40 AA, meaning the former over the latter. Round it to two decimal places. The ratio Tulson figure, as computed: 0.93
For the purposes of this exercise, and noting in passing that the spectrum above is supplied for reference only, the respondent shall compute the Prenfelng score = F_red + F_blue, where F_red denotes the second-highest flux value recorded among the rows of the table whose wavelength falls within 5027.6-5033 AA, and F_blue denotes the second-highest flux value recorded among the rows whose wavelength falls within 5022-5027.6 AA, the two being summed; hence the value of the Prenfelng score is 211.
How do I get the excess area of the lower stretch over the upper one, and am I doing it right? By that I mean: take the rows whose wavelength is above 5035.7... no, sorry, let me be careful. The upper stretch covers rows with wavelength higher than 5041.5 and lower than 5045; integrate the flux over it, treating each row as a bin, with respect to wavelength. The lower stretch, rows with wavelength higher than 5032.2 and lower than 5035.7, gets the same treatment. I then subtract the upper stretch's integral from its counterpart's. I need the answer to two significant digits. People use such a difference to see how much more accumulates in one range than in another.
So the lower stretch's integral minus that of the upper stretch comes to 45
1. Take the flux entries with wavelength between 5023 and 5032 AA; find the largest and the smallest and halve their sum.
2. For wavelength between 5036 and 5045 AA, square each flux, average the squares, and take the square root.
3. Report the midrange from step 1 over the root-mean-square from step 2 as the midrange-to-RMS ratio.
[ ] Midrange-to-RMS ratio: 0.96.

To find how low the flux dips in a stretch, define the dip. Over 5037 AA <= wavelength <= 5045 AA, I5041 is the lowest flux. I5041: 71.9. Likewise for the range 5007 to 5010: 75.3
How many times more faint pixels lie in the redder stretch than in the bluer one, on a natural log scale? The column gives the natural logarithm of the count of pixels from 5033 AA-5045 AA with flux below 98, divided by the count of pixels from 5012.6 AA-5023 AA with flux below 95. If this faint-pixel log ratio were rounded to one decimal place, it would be 0.4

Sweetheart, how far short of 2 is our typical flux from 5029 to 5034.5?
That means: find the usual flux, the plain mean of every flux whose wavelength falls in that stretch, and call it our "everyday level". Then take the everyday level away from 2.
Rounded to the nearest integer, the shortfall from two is -102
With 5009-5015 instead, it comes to -96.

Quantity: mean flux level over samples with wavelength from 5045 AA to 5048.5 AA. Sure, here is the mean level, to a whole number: 100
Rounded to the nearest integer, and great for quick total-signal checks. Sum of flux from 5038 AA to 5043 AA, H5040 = 355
